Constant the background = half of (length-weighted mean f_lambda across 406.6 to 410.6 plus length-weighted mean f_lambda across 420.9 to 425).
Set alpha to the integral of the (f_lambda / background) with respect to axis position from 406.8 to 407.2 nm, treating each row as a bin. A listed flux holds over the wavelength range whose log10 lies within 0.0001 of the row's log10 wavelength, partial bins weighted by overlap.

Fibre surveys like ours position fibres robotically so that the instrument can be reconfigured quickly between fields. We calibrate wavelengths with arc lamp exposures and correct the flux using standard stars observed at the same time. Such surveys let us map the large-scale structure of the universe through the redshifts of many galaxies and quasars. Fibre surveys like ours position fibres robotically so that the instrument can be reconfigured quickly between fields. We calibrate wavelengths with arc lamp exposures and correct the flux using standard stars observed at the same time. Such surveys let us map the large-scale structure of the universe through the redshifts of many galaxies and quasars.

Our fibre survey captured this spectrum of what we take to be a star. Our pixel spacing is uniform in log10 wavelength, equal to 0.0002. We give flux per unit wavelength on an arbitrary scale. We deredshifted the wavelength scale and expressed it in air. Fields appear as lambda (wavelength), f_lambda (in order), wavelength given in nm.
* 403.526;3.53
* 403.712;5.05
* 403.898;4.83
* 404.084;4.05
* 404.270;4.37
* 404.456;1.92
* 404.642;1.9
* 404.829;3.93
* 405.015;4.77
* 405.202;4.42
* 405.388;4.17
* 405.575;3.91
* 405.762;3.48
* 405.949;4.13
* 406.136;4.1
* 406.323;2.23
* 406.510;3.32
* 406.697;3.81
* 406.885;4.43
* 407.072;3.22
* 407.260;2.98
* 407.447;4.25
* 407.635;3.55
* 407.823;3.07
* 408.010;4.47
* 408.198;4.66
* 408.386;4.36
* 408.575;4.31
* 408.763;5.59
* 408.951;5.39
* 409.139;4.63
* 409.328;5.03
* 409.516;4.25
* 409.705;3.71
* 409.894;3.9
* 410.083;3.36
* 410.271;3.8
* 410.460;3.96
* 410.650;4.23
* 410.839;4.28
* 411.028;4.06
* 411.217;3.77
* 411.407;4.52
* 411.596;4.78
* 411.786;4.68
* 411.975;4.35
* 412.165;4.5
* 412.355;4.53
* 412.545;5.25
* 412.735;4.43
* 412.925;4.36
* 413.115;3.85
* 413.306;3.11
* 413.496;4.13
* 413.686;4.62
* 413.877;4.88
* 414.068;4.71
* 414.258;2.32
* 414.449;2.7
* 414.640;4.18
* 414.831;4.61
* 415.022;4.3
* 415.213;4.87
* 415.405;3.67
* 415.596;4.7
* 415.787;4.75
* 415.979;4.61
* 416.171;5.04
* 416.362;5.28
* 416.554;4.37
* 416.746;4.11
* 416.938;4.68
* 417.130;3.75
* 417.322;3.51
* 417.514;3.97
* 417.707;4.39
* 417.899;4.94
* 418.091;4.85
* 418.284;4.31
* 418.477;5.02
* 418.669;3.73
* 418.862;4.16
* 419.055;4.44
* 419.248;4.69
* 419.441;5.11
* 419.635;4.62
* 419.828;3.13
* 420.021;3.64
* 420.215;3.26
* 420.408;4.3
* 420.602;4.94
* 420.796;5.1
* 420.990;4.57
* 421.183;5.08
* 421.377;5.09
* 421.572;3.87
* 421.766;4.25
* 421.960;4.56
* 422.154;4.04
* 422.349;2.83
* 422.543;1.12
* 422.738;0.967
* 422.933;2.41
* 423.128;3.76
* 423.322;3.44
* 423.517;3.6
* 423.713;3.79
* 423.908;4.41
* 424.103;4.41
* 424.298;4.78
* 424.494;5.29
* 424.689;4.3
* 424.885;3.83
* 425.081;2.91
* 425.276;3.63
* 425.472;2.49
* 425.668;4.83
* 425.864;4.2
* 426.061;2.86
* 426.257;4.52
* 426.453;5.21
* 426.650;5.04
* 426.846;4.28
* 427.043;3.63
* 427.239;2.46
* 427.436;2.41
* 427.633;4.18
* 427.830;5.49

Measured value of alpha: 0.38 nm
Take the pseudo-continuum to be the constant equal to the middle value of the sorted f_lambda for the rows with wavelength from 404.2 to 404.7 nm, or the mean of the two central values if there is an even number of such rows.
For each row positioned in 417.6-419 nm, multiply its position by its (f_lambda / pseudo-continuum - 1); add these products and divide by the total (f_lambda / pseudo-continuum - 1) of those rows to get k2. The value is 418.25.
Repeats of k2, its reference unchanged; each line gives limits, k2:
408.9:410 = 409.35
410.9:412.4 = 411.72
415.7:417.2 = 416.41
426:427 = 426.51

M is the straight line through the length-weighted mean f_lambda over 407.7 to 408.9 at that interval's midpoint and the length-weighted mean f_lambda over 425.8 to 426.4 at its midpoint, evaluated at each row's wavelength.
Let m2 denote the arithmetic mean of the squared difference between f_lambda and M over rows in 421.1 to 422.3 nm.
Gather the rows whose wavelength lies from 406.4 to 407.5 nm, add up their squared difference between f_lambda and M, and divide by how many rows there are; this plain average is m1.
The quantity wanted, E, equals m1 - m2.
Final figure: 0.5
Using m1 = 0.9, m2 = 0.4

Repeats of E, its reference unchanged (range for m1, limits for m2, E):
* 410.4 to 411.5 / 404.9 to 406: -0.2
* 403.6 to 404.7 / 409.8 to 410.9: 2.1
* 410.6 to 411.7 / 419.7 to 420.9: -0.5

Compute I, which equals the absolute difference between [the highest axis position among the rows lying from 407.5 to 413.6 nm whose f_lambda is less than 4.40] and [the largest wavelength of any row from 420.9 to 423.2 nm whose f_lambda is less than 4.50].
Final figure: 9.63 nm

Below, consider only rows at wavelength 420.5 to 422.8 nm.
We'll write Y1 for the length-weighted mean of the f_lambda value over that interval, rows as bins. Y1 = 3.9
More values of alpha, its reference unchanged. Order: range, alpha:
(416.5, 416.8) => 0.32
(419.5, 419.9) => 0.41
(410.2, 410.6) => 0.39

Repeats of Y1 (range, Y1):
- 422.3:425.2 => 3.5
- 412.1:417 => 4.3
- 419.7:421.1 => 4.2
